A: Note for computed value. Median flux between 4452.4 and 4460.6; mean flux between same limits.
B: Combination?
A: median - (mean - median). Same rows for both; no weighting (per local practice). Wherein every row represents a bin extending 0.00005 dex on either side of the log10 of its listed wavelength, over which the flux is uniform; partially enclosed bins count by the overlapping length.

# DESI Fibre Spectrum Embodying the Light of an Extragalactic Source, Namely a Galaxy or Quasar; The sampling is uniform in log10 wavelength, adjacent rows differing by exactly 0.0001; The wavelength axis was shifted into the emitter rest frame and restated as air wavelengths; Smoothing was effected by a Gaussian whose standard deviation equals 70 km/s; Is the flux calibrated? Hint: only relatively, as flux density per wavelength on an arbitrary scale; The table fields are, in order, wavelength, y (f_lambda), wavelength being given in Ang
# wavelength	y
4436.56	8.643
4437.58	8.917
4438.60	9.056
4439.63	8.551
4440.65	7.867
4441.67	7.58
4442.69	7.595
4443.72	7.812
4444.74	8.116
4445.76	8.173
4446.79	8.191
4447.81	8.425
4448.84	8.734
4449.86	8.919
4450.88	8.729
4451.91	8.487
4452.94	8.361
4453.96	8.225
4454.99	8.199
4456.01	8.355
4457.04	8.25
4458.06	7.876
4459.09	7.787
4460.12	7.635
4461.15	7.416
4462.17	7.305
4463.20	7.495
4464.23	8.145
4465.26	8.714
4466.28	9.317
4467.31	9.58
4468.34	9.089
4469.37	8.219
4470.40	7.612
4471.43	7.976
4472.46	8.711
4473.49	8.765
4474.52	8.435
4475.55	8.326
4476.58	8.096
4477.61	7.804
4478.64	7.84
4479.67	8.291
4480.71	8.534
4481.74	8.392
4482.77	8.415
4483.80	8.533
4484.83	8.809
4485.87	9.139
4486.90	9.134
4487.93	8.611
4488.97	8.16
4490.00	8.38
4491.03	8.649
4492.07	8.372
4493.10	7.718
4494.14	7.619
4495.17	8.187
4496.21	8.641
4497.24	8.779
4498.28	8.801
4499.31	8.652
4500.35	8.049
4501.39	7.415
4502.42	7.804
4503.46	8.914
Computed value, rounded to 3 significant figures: 8.34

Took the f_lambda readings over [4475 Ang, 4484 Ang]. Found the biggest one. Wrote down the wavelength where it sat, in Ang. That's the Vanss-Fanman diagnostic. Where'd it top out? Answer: 4480.71 Ang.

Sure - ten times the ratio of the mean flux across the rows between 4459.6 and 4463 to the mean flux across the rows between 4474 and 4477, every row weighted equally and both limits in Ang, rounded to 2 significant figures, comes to 9.0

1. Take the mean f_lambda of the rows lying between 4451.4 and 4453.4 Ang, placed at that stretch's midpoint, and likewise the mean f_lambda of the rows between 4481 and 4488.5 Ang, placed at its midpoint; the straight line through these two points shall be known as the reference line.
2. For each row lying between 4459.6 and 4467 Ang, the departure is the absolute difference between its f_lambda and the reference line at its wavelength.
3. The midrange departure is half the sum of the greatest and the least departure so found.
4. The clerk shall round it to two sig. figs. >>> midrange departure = 0.69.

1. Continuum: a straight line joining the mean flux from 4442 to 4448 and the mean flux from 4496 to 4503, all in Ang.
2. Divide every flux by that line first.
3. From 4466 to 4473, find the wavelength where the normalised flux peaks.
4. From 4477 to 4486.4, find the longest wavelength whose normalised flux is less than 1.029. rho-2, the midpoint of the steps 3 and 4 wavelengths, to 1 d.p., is 4475.0 Ang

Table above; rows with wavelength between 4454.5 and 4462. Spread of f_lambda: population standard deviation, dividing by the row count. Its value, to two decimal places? 0.32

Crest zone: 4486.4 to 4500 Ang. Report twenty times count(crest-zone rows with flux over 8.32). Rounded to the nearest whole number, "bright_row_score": 180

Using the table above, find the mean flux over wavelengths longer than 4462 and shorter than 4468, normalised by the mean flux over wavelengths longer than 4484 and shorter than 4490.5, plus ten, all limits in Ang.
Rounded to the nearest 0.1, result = 11.0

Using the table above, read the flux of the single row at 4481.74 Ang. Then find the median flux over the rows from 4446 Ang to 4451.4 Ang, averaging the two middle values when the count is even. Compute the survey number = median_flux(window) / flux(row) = 1.04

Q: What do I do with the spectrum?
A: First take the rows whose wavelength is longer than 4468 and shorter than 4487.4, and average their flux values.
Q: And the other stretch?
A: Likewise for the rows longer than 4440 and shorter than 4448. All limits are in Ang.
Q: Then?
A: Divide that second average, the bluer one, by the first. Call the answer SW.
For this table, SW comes 0.946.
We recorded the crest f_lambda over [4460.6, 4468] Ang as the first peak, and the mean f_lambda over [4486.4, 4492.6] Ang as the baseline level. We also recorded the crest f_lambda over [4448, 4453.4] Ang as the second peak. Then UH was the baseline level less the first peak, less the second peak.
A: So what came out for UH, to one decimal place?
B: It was -9.9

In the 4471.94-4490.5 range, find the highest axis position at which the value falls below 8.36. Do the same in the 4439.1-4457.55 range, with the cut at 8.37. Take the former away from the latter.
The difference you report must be -31.9 Ang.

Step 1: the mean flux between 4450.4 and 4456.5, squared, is 70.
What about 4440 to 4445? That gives 61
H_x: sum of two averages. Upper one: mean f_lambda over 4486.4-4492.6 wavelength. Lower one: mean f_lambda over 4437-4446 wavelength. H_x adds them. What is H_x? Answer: 16.7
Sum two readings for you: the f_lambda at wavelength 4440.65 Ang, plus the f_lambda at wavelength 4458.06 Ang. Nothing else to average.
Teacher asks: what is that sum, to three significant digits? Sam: 15.7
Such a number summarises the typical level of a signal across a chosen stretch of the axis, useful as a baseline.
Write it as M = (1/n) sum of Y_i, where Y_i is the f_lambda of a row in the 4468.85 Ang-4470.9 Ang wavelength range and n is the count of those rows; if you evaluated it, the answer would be 7.9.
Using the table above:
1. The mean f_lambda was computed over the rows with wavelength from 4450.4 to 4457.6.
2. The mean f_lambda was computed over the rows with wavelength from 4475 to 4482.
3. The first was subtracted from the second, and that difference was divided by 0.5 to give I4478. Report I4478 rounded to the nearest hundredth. -0.38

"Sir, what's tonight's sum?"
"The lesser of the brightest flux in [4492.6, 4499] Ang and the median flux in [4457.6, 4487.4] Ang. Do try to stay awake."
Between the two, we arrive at 8.33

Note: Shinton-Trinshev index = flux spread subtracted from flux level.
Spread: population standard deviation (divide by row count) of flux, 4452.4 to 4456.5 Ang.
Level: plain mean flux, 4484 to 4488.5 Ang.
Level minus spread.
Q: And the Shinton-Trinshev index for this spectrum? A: 8.8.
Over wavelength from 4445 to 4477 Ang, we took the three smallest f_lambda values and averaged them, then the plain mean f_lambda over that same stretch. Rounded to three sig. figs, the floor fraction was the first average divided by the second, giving 0.891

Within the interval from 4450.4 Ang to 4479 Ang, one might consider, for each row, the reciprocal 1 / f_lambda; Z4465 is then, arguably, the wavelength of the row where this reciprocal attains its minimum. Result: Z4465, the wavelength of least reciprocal 4467.31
